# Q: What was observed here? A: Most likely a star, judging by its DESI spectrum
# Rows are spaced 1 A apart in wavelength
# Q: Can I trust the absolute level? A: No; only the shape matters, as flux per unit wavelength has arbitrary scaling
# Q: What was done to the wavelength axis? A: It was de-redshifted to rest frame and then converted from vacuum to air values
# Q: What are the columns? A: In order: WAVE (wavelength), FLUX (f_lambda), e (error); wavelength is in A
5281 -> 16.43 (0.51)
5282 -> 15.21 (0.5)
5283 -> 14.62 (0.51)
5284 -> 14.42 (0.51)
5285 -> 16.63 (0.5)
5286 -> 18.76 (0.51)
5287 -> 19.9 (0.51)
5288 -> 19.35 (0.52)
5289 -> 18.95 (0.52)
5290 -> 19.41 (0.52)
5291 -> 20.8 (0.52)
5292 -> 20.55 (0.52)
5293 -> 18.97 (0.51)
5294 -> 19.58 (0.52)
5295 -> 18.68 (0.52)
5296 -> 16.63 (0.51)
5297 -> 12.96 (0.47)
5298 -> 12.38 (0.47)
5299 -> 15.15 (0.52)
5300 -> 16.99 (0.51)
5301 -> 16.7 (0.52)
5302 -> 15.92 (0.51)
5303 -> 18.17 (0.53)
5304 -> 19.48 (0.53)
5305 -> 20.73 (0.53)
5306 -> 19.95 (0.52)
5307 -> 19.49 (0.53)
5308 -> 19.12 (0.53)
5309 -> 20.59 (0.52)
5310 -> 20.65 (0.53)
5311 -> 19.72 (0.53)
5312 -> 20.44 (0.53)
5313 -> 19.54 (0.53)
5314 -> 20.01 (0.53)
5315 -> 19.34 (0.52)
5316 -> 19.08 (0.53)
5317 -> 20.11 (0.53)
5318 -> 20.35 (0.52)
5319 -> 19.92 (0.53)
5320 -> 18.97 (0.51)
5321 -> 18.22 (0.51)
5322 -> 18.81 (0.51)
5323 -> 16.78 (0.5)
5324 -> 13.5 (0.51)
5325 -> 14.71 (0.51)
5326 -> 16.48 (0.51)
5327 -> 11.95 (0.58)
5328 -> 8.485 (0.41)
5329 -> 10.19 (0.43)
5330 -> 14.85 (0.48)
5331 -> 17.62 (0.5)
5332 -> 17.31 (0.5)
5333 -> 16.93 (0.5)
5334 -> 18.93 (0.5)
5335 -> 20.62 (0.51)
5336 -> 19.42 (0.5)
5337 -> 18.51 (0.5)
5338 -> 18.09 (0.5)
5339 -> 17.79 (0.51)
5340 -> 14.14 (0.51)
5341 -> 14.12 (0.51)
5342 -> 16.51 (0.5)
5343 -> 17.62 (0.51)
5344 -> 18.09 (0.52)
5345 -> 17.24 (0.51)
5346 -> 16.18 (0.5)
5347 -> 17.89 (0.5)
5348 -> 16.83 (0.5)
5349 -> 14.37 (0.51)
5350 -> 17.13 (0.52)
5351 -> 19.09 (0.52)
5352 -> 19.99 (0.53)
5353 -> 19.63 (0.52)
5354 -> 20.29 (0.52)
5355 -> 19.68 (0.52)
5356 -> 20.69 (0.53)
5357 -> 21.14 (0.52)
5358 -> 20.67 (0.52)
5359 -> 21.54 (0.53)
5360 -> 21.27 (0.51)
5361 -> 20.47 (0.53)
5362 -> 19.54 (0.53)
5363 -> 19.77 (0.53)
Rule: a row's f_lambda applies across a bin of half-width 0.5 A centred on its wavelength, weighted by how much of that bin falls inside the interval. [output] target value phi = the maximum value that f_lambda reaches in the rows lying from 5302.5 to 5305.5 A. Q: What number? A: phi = 20.73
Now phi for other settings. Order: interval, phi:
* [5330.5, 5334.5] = 18.93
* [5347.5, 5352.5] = 19.99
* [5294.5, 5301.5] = 18.68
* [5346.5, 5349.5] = 17.89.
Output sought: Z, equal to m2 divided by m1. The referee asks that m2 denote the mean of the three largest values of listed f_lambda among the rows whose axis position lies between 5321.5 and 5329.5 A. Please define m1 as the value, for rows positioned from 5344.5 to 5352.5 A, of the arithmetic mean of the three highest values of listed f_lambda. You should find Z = 0.91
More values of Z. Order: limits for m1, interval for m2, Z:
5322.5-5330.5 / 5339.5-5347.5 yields 1.11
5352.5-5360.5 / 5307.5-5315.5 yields 0.96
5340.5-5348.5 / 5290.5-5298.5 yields 1.14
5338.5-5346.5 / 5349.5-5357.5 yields 1.16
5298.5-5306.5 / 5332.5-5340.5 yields 0.98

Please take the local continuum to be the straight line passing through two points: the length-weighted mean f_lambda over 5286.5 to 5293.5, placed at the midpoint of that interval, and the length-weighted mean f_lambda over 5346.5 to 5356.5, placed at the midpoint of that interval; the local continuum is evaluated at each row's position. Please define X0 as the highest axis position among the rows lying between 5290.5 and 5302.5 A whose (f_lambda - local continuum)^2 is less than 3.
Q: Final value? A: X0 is 5295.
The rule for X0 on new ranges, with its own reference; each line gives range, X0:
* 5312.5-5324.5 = 5322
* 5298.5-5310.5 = 5310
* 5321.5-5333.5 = 5332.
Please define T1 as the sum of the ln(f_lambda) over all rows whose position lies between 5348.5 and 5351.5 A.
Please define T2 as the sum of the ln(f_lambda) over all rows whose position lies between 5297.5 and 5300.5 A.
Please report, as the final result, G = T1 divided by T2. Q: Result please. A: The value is 1.05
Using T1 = 8.5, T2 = 8.07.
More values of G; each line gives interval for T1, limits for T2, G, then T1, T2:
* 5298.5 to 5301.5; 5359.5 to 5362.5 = 0.92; 8.4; 9.05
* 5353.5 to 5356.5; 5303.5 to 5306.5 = 1.00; 9.0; 8.99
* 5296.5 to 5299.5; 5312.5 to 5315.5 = 0.87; 7.8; 8.93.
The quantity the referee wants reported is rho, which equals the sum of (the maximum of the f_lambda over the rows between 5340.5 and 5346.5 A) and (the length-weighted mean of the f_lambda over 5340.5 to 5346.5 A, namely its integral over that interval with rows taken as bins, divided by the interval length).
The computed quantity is 34.7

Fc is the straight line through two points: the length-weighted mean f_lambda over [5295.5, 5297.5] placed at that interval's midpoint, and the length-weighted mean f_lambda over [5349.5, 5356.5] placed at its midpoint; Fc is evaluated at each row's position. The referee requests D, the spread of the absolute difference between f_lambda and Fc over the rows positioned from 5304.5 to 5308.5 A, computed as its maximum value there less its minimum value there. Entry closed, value 1.9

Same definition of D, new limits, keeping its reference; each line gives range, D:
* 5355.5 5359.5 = 0.8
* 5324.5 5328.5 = 8.2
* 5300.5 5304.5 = 3.4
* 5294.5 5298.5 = 2.1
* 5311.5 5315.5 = 1.3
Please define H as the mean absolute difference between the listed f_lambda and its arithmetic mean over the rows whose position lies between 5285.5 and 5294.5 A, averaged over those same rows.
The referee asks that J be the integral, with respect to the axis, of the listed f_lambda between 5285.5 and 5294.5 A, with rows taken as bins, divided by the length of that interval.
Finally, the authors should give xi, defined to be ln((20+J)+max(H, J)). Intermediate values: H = 0.6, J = 19.6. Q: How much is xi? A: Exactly 4.08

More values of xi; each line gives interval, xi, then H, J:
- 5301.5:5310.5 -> 4.07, 1.1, 19.3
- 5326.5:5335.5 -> 3.92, 3.4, 15.2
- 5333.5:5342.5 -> 4.01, 1.8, 17.6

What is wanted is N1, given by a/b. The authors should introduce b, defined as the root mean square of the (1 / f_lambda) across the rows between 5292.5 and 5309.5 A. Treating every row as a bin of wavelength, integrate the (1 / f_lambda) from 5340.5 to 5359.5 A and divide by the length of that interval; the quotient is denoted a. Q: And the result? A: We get 0.95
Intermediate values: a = 0.0553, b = 0.058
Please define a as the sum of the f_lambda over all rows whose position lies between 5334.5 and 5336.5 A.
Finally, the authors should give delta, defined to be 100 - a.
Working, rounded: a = 40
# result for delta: 60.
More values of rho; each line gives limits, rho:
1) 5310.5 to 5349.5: 37.8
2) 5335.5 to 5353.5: 37.4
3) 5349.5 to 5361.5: 41.7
